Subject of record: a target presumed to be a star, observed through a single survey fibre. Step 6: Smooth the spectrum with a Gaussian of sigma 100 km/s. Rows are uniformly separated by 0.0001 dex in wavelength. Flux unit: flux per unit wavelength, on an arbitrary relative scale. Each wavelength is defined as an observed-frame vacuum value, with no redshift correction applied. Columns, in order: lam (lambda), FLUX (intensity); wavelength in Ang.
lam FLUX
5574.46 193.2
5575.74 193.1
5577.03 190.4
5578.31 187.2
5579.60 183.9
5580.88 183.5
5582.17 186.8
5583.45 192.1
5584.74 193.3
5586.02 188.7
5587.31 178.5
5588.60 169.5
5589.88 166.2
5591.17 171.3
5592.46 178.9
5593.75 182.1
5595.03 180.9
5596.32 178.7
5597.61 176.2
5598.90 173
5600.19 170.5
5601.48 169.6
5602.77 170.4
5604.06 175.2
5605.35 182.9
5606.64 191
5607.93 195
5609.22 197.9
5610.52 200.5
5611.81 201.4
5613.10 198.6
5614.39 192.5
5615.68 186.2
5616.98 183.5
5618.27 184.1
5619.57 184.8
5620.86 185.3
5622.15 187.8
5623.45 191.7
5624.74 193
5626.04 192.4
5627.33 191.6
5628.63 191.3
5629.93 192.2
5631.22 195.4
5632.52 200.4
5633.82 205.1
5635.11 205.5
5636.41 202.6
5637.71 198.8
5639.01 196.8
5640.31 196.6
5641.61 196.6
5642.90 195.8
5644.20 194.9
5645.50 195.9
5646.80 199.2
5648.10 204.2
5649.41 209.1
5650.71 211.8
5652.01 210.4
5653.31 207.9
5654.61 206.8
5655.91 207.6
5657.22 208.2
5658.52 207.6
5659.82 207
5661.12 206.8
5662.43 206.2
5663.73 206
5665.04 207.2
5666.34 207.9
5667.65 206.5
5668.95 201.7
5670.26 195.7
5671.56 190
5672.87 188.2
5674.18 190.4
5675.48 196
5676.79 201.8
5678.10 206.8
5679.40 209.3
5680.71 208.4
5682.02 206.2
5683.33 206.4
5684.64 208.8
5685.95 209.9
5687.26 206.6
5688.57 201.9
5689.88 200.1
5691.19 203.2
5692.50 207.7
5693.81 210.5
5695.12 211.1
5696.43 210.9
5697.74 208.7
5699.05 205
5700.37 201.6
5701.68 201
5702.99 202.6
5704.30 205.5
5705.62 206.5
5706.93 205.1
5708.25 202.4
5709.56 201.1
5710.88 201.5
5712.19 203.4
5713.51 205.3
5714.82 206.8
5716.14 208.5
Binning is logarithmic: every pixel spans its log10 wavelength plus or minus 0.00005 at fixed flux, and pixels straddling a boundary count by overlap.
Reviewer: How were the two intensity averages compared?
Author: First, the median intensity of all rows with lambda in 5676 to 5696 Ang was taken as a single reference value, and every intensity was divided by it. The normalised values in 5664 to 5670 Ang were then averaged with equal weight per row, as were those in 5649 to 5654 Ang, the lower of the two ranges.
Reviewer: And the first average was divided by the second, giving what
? 0.98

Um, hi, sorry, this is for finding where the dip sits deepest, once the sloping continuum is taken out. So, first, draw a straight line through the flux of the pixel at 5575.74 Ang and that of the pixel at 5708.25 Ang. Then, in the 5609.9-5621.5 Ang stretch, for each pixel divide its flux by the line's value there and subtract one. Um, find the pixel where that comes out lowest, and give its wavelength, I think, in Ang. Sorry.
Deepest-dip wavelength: 5616.98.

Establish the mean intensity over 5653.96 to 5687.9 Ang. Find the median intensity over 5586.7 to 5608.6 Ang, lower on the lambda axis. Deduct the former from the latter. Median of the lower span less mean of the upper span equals -28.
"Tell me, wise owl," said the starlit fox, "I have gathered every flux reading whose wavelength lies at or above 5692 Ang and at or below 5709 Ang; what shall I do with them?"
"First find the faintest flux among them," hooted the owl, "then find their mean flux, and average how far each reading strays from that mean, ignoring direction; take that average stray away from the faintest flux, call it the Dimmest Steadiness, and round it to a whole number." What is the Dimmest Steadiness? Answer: 198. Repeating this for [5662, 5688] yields 182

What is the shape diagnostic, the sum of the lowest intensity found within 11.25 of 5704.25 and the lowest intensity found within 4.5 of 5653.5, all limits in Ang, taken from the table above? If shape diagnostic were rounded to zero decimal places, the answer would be 408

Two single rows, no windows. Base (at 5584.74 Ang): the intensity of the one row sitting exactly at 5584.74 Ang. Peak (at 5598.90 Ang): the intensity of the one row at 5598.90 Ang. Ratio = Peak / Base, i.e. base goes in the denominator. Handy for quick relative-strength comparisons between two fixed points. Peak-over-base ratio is 0.89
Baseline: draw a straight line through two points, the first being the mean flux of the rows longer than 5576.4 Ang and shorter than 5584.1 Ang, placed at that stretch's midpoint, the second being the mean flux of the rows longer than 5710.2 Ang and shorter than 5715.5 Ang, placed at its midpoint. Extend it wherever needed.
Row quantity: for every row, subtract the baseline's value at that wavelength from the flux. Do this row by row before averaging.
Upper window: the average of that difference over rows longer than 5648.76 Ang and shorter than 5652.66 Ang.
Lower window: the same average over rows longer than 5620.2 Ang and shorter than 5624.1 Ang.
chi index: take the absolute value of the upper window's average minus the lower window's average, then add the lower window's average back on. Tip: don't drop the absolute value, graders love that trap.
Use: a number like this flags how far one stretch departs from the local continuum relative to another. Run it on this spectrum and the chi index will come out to 14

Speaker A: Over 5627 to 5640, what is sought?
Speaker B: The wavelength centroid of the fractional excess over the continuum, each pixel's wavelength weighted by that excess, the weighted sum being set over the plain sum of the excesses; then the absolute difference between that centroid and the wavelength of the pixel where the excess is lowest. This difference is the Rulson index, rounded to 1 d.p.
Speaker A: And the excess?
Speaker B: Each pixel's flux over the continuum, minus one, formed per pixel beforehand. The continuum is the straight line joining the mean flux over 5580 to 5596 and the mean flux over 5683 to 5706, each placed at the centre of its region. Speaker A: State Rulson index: 5.9 Ang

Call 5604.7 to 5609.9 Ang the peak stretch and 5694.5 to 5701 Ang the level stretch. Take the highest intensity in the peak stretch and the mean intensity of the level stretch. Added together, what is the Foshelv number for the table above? 405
